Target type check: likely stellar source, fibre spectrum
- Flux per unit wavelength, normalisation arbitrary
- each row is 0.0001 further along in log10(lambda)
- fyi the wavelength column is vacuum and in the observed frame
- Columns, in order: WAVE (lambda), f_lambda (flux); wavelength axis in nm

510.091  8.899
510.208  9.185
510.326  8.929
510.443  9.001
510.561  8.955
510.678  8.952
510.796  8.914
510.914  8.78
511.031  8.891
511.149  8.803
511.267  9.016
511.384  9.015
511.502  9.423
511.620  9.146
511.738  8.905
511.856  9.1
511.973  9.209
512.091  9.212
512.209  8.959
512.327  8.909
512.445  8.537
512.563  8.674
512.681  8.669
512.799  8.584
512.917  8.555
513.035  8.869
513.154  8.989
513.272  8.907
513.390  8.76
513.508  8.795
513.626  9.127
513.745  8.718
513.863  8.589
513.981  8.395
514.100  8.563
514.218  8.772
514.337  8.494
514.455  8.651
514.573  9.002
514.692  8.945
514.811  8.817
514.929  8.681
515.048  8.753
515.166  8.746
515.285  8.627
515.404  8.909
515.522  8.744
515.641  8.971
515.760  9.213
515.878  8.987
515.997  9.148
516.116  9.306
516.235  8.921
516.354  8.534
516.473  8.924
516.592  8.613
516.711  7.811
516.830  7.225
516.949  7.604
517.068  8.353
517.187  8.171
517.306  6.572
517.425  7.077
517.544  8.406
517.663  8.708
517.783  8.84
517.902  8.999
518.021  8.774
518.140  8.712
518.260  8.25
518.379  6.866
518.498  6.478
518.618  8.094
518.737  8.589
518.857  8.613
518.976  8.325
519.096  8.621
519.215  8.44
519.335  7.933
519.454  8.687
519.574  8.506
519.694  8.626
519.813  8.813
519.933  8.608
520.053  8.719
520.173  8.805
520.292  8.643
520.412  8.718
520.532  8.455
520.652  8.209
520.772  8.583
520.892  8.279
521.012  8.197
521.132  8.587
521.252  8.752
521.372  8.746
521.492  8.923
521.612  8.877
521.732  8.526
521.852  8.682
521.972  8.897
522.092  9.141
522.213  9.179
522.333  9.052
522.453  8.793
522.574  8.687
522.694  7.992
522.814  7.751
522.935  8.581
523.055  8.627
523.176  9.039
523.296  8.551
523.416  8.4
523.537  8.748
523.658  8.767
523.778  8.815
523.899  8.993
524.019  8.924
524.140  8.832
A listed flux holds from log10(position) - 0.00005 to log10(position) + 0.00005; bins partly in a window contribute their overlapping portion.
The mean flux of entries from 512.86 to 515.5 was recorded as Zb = 8.76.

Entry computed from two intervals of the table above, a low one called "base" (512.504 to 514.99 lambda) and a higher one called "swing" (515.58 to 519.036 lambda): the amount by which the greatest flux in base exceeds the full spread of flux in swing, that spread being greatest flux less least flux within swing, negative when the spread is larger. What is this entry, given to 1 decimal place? 6.3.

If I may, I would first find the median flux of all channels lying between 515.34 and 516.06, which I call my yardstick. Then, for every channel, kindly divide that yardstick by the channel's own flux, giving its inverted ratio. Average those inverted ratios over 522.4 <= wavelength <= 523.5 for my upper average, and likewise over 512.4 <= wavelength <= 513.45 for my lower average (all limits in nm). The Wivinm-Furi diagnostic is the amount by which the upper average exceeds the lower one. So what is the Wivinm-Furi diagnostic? 0.030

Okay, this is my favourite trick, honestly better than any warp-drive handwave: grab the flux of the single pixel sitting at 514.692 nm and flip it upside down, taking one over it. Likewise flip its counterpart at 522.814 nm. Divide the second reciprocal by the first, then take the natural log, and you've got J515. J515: 0.14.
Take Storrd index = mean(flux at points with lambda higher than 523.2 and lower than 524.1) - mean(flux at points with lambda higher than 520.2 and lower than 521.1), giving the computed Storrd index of 0.30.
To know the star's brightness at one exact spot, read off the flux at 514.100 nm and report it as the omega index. 8.563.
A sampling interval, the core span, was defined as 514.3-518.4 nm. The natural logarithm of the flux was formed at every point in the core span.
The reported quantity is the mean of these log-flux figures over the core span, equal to 2.14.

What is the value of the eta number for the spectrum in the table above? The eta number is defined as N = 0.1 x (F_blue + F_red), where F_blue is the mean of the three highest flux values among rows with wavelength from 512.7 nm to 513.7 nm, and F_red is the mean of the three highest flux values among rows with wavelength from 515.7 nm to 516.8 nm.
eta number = 1.823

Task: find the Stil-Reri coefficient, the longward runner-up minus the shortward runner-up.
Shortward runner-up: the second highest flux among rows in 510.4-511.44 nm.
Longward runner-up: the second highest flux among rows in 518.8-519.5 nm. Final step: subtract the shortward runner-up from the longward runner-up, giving -0.39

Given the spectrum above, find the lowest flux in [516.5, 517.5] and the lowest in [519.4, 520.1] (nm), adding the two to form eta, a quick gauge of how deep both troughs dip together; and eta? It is 15.1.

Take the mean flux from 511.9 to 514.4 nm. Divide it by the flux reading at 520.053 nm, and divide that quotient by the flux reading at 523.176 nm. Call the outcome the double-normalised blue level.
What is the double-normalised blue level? 0.111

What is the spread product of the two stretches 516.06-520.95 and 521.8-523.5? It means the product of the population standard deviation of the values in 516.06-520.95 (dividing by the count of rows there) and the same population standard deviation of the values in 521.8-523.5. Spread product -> 0.26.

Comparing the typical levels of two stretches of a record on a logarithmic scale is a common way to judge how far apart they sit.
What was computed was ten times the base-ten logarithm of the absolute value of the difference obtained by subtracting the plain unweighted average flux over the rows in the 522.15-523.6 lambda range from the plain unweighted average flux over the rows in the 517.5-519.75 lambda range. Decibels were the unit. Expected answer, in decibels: -6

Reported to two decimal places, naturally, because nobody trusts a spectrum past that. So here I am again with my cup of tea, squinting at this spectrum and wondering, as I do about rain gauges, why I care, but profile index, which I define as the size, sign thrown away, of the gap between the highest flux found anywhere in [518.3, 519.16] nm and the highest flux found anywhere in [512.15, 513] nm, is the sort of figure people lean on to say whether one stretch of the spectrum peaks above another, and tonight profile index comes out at 0.34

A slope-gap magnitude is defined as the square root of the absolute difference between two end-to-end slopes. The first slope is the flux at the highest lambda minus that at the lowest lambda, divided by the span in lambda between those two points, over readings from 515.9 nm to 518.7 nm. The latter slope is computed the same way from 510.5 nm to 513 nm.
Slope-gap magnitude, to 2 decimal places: 0.48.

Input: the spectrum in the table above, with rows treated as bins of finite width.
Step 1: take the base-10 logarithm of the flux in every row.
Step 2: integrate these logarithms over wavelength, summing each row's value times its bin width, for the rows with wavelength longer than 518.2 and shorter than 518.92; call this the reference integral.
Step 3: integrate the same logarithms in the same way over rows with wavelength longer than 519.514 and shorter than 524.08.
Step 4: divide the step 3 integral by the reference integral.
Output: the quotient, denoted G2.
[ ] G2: 7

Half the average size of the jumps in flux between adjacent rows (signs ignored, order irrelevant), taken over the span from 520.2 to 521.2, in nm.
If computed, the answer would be 0.12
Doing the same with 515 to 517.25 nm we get 0.16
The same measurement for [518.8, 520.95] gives 0.13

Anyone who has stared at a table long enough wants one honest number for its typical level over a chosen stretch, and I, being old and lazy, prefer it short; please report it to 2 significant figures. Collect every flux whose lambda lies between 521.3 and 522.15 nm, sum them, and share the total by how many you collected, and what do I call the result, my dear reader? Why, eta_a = 8.8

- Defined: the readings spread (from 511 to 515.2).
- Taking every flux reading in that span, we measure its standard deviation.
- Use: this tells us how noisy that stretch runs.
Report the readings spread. 0.23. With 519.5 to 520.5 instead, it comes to 0.10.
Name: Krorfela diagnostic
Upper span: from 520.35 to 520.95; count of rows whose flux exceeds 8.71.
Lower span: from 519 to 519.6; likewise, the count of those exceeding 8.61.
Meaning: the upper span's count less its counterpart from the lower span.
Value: -1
